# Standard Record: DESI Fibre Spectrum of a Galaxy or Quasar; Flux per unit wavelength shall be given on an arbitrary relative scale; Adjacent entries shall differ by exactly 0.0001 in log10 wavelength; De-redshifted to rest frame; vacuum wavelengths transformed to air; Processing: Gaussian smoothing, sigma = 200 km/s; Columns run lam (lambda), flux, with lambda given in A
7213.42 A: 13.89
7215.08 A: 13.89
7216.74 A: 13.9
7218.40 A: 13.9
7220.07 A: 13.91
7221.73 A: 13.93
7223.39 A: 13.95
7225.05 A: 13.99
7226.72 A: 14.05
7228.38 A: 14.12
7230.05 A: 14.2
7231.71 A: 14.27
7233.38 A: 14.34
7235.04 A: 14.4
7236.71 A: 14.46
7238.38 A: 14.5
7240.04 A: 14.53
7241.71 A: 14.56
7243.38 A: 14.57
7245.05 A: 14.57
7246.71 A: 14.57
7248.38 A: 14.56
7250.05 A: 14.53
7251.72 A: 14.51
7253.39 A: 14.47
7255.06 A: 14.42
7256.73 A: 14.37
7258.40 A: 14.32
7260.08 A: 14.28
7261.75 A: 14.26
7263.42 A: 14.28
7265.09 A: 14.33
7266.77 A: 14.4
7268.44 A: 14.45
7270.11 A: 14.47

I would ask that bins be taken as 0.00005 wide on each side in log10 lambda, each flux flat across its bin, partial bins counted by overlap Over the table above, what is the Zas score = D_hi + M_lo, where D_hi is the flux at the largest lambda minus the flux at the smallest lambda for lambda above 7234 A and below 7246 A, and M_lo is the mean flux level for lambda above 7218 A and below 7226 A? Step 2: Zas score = 14.1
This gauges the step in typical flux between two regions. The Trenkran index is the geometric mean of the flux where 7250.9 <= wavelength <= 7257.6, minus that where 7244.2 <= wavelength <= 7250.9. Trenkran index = -0.12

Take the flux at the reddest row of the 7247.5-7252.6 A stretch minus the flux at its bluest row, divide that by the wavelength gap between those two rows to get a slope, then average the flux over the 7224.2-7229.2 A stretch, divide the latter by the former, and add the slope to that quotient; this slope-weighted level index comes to -939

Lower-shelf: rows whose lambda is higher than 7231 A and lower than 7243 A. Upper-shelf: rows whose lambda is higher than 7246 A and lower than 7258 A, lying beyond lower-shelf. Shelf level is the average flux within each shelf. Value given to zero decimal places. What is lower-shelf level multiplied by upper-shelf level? 209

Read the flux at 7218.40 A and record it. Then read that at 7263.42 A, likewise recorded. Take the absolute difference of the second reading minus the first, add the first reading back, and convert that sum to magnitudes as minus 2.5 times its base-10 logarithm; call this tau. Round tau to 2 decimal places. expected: -2.89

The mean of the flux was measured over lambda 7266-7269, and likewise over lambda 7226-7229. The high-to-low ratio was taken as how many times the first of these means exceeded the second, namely 1.02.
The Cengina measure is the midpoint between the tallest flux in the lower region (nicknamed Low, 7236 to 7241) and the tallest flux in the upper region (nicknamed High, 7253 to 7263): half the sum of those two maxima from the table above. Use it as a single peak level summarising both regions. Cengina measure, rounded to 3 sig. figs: 14.5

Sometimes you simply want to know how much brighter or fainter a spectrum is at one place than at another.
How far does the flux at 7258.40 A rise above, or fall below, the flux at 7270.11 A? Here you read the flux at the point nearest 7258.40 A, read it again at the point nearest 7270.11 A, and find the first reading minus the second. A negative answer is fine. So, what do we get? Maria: -0.15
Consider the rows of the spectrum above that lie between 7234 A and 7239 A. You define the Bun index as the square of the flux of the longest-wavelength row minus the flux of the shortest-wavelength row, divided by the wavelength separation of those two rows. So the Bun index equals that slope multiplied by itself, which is 0.0009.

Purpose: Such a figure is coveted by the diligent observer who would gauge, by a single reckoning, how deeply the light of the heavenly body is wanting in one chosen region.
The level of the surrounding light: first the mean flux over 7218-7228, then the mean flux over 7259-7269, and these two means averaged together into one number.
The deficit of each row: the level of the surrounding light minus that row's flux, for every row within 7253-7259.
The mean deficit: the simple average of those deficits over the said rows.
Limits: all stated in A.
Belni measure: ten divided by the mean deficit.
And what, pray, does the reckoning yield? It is -40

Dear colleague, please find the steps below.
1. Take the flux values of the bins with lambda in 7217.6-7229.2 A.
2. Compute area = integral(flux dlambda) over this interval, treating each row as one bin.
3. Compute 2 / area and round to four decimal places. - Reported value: 0.0123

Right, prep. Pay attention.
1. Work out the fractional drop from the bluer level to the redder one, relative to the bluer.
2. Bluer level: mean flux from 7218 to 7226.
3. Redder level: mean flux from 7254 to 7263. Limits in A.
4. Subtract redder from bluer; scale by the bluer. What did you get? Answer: -0.028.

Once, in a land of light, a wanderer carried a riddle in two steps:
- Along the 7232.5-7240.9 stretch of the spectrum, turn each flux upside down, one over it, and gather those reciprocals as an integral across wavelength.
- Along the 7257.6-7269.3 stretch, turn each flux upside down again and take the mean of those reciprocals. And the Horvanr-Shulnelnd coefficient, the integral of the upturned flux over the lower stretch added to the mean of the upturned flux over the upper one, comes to 0.65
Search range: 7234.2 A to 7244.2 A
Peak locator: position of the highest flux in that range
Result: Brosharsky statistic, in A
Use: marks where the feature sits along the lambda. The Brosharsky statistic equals 7243.38 A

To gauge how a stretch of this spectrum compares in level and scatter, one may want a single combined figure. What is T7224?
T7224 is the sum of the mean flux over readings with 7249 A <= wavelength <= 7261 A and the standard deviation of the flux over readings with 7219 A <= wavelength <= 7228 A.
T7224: 14.46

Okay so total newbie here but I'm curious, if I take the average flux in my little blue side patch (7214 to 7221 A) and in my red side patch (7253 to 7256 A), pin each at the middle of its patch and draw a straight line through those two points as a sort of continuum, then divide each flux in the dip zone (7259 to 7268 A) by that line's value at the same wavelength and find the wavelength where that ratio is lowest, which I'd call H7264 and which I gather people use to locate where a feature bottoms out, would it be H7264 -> 7263.42 A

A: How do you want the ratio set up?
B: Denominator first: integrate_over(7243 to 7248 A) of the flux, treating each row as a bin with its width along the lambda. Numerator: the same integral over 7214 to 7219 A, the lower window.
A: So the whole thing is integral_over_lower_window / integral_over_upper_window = 0.95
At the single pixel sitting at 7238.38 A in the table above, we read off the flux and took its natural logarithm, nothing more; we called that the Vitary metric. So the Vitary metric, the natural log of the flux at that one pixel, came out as 2.67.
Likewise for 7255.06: 2.67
